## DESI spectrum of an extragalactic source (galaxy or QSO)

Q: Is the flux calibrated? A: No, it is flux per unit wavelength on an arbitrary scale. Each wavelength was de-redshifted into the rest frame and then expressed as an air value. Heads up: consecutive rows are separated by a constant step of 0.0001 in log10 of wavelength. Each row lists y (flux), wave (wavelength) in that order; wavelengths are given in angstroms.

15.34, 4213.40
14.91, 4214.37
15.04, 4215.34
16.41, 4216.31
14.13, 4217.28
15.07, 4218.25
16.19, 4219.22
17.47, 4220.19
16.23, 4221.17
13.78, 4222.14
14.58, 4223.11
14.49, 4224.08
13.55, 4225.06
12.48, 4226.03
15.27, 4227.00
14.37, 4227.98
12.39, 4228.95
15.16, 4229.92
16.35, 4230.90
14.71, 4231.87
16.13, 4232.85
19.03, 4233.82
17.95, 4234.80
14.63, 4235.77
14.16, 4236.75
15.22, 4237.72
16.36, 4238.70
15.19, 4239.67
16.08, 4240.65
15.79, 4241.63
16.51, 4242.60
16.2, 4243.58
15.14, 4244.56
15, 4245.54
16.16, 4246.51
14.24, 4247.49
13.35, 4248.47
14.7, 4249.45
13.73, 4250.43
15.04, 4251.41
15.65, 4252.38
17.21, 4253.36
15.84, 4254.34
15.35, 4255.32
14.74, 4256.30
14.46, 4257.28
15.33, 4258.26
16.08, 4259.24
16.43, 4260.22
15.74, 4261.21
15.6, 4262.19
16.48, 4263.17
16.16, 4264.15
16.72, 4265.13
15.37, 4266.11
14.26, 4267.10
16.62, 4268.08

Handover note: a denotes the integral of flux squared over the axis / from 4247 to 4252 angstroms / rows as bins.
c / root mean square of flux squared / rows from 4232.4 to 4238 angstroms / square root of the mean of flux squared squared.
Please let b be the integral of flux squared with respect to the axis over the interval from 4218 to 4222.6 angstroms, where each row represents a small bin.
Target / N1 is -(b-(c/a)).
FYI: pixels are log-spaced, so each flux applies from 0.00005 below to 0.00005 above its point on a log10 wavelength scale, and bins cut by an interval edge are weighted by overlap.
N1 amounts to -1154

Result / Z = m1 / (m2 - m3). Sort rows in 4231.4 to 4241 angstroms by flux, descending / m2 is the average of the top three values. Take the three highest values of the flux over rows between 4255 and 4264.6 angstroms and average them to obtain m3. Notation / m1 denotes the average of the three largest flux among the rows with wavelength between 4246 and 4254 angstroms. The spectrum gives 11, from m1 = 16.3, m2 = 17.8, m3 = 16.4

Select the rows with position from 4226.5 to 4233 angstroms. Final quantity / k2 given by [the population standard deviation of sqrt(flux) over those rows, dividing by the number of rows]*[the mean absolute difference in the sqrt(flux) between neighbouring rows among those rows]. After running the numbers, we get 0.035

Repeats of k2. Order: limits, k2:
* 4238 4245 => 0.006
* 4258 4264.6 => 0.003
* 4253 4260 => 0.010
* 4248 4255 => 0.024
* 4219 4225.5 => 0.025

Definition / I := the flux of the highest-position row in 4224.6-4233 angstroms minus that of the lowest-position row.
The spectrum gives 2.6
